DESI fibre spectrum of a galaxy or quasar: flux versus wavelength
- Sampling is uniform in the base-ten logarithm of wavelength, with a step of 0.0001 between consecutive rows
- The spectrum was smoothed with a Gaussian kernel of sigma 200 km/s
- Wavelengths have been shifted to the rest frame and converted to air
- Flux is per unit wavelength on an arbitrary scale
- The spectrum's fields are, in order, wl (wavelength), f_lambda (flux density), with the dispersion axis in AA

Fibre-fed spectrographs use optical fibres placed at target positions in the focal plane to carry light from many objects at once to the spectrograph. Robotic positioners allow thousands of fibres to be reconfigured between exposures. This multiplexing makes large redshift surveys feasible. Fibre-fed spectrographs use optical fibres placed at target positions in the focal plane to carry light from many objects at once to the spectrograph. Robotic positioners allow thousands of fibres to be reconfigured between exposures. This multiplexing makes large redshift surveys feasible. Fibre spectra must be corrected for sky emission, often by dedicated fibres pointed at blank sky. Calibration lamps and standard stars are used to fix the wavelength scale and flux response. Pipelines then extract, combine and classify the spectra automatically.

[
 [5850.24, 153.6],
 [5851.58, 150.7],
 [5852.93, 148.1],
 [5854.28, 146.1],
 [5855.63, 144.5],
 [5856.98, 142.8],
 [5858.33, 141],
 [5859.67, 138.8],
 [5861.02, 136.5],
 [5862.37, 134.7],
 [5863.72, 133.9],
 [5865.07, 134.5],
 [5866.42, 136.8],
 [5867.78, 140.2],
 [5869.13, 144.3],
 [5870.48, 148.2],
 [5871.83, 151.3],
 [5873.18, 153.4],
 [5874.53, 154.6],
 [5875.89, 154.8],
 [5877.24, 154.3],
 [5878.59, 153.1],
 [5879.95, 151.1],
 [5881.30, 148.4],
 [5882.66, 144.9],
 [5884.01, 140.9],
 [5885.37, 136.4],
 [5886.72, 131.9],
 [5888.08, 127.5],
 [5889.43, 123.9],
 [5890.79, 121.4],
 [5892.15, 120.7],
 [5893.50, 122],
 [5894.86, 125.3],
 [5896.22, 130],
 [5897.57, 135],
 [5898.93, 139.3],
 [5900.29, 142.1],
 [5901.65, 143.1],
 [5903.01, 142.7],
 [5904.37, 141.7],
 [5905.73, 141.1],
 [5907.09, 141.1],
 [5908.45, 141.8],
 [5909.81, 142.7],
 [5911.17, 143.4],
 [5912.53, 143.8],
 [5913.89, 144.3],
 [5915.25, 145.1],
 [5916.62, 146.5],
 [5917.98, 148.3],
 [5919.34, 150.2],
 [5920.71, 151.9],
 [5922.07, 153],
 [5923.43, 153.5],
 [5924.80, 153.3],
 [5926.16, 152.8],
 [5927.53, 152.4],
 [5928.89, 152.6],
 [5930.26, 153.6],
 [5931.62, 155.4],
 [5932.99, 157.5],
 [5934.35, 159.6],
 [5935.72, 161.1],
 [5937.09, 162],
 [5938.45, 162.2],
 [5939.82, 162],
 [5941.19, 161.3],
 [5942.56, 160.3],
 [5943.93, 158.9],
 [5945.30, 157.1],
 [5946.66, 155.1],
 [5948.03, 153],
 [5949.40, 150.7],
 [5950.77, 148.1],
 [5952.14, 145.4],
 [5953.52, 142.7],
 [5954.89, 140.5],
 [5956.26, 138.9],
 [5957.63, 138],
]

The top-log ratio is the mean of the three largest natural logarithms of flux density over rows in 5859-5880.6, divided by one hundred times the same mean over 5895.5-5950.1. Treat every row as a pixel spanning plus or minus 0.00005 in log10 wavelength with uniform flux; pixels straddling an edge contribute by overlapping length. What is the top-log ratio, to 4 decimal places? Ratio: 0.0099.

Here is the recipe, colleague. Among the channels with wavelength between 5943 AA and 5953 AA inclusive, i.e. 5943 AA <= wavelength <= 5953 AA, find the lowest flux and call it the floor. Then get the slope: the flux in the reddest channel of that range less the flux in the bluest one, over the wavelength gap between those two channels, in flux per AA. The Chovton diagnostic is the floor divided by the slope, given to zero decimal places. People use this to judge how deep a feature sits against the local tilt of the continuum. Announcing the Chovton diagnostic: -88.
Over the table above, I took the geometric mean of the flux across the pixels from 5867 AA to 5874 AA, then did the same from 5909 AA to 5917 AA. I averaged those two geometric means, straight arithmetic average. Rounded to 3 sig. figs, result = 146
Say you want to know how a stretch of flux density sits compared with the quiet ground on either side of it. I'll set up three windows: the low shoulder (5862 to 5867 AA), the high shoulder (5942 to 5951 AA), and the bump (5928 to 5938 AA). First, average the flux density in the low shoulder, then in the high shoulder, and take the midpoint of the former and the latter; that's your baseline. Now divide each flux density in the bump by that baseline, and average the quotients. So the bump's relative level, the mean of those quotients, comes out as 1.09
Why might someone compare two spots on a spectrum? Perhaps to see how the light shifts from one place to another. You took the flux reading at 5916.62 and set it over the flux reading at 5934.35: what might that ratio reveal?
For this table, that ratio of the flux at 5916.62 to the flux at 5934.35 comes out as 0.92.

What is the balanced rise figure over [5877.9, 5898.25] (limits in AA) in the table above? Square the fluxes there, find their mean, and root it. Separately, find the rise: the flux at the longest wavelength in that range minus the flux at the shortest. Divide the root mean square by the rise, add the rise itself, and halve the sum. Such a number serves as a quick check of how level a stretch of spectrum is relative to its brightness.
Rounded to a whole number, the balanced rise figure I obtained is -13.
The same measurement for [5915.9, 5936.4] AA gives 13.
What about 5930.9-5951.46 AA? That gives -14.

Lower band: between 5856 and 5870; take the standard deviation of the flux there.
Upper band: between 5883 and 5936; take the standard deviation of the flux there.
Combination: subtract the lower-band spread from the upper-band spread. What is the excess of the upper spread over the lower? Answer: 7.4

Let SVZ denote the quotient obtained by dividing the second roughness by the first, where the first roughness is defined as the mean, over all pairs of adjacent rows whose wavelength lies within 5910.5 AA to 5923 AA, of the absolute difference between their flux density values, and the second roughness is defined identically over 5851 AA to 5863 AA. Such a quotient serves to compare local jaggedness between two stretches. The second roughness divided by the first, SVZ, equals 1.7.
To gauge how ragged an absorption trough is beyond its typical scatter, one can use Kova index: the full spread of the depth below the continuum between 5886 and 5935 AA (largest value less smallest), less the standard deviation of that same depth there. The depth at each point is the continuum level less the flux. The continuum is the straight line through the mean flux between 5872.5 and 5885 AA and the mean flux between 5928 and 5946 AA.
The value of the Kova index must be 24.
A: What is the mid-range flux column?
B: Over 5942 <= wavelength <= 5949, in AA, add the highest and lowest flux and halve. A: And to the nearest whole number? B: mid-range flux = 157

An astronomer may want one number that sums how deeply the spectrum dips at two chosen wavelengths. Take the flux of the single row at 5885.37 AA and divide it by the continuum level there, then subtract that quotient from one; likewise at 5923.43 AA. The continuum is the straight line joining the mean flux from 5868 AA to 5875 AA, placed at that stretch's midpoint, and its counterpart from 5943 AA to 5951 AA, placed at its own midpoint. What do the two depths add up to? 0.091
